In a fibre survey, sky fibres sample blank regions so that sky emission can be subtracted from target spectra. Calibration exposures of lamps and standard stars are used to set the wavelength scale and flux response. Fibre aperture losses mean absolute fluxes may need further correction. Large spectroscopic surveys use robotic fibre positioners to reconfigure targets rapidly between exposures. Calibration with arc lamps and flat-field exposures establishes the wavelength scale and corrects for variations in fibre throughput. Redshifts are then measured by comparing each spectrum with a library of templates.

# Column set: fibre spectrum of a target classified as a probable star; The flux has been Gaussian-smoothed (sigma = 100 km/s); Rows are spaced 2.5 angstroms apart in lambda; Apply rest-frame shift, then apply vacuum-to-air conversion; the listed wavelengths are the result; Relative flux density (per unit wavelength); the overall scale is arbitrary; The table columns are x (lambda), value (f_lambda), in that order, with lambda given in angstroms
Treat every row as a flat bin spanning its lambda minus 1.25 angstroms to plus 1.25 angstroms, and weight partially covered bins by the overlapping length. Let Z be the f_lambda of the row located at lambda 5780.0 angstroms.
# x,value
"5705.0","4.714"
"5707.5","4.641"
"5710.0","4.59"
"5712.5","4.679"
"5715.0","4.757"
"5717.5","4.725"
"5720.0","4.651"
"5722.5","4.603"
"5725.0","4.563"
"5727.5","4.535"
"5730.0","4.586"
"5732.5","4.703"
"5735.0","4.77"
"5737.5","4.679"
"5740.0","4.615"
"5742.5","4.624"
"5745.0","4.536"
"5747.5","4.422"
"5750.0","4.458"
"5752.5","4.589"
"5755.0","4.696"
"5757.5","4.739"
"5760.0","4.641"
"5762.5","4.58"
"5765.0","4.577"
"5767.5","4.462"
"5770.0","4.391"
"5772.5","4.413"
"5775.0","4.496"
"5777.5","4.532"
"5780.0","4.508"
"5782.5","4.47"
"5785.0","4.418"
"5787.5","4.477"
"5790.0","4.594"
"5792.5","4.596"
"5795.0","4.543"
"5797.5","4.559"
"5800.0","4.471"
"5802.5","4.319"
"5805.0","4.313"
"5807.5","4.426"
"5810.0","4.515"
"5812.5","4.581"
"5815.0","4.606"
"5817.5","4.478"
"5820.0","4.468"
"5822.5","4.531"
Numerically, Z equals 4.508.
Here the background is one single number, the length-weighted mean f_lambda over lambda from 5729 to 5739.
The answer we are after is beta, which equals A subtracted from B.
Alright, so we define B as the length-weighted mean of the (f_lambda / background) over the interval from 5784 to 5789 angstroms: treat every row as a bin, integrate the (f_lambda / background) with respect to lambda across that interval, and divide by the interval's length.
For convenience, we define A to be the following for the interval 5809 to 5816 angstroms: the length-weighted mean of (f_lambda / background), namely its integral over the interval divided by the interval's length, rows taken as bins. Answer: -0.024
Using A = 0.975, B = 0.95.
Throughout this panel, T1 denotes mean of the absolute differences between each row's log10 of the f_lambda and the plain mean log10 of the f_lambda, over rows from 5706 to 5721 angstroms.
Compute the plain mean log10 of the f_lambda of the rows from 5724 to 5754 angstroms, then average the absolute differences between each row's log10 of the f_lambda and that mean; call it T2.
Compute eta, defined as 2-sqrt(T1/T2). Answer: 1.21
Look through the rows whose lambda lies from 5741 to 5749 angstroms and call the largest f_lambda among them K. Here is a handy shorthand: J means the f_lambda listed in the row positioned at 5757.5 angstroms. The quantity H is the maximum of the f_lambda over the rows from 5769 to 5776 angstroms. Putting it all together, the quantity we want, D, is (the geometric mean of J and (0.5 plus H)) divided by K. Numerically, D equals 1.05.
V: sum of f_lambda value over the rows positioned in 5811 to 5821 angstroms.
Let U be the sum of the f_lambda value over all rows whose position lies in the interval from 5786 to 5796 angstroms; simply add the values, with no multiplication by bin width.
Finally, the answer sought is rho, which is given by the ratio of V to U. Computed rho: 1.00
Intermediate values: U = 18.2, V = 18.1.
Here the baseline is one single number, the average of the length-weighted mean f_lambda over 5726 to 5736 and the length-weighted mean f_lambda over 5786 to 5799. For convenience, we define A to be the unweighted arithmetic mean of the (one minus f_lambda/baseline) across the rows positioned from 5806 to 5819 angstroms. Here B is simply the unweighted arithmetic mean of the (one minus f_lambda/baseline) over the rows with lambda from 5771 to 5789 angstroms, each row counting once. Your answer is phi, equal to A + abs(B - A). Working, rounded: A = 0.02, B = 0.027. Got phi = 0.03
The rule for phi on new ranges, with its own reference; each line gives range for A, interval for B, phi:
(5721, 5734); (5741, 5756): 0.01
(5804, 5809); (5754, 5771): 0.10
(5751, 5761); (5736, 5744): -0.01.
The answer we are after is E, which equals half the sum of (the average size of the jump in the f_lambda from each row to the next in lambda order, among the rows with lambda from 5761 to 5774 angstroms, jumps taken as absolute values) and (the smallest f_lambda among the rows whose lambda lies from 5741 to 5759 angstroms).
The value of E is 2.24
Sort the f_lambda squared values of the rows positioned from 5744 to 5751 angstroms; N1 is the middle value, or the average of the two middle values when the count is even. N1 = 19.9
